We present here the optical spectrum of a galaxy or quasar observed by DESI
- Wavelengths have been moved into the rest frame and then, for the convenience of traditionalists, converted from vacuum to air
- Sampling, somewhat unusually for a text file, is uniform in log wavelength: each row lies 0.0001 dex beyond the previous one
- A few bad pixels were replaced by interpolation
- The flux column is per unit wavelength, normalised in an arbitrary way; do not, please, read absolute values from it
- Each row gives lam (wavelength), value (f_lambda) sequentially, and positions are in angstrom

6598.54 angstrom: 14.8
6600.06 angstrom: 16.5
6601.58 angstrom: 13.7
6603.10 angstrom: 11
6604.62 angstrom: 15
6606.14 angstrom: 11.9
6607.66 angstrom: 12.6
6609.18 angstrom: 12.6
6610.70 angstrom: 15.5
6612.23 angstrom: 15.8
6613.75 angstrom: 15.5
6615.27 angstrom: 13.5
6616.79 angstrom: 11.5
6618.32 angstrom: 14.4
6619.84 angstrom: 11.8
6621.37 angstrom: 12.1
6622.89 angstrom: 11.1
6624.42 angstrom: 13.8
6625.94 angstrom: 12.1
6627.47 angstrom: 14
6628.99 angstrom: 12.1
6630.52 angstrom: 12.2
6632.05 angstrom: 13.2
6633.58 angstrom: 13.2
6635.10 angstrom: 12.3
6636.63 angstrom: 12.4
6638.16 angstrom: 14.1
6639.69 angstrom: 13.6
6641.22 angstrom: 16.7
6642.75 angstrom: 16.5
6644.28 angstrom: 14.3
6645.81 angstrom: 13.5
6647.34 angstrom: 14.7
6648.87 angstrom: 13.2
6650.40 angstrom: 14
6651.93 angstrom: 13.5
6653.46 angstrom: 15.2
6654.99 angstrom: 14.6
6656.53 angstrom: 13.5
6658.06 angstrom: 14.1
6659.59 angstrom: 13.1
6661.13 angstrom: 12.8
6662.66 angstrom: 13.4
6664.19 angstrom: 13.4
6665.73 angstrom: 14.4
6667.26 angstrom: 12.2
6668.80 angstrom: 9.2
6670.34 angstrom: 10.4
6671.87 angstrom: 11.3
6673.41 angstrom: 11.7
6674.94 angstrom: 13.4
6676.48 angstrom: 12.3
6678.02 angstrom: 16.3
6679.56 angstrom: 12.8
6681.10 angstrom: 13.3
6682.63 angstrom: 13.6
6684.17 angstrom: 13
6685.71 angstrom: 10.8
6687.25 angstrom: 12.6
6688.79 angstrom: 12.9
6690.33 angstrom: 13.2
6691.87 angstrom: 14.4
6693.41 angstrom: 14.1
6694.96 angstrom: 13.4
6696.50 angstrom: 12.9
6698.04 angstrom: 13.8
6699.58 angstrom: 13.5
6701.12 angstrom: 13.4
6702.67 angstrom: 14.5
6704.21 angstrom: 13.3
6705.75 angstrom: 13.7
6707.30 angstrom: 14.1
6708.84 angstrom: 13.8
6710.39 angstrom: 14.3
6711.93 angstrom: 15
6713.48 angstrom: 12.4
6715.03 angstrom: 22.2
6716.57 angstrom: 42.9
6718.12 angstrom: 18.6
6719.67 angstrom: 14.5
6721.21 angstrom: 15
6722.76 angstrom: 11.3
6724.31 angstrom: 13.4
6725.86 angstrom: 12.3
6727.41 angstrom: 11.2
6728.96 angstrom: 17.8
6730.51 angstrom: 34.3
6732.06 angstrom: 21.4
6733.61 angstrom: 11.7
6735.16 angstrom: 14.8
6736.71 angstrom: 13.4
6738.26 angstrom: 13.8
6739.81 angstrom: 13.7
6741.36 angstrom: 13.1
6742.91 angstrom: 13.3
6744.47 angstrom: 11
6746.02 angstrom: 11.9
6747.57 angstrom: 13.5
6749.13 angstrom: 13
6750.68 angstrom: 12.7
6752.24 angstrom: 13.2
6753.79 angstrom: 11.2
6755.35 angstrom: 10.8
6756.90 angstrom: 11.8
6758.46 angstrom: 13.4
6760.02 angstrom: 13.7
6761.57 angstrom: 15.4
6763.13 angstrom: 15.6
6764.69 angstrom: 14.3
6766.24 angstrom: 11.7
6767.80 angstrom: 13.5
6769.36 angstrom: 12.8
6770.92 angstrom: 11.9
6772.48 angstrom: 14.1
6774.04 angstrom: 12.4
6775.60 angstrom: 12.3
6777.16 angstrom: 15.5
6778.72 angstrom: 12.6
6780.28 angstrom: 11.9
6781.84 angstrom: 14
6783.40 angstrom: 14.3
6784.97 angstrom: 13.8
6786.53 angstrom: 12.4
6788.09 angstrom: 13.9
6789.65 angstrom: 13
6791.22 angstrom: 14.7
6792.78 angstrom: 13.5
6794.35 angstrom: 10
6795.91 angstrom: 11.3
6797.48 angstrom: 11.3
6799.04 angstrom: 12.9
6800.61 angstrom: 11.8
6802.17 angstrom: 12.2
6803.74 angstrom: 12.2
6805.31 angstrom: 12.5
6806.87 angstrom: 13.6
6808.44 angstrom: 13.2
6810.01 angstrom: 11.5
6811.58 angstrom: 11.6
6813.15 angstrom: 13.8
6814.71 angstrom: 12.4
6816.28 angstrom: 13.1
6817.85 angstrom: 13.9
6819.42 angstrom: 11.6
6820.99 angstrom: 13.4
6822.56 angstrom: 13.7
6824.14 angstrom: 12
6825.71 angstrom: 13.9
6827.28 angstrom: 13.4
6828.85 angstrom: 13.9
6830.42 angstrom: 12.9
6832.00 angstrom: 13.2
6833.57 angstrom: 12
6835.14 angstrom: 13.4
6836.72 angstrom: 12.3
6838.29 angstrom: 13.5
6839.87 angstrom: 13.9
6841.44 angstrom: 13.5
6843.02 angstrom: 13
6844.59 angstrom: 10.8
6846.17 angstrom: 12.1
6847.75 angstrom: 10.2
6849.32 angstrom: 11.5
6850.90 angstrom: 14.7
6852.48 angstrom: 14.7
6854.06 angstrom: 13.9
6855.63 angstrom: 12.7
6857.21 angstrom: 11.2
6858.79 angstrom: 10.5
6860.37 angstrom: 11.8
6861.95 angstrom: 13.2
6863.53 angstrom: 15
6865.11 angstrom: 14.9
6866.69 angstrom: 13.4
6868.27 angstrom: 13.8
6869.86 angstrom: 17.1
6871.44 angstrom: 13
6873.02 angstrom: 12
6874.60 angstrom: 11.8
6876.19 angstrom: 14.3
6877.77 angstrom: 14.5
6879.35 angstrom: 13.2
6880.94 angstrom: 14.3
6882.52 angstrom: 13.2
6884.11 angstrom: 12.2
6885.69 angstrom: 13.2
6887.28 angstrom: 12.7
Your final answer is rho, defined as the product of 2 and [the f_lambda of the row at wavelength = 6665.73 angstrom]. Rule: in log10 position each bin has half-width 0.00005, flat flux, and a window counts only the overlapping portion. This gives 28.8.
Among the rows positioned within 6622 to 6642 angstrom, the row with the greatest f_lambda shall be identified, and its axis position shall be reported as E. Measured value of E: 6641.22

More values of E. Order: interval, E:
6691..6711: 6702.67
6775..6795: 6777.16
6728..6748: 6730.51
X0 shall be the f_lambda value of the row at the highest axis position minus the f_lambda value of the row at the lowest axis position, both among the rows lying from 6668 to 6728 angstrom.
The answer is 2.0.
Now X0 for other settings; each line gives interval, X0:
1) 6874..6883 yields 1.4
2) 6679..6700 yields 0.7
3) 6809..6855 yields 2.4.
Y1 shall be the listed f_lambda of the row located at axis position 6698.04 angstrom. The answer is 13.8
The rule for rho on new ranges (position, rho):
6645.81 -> 27.0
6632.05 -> 26.4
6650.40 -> 28.0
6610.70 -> 31.0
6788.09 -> 27.8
